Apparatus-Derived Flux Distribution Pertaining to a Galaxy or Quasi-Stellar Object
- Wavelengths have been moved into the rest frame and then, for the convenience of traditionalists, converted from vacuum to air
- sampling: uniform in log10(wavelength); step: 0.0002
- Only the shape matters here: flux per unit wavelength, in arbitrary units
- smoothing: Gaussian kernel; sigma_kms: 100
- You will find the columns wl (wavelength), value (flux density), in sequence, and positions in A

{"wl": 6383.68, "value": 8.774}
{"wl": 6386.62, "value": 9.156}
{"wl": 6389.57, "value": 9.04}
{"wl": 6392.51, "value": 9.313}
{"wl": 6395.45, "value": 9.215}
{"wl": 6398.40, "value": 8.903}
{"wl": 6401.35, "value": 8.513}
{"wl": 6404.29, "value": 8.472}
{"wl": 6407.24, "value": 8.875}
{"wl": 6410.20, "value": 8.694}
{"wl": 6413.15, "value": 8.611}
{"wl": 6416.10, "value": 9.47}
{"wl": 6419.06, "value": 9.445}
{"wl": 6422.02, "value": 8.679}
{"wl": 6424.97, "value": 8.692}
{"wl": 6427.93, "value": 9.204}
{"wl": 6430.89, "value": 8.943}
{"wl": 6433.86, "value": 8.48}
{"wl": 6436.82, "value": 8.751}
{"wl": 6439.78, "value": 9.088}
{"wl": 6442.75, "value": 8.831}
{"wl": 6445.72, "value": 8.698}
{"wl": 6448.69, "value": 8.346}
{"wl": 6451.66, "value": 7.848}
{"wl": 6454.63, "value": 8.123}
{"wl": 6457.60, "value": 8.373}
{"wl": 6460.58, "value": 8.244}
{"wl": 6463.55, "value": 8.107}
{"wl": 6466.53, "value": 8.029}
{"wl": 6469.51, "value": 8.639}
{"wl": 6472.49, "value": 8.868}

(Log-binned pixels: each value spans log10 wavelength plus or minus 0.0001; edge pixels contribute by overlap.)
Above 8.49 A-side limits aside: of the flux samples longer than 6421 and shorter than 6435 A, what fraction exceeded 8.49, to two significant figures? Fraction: 0.80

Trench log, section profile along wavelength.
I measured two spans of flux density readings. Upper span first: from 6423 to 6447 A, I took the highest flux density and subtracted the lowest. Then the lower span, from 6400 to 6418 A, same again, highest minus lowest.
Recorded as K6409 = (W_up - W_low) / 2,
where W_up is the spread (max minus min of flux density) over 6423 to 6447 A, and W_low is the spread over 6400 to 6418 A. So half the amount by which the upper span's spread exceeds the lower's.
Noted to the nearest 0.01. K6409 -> -0.14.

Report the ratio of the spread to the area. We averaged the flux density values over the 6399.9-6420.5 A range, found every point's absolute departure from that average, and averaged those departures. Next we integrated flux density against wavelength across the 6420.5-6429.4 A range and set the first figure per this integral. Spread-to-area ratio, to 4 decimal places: 0.0043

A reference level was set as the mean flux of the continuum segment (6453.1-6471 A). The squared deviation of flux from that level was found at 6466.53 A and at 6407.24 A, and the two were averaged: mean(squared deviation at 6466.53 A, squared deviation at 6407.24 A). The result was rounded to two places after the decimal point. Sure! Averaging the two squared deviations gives 0.22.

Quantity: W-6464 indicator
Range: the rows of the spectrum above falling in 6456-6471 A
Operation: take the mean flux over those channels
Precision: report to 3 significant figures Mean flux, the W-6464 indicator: 8.28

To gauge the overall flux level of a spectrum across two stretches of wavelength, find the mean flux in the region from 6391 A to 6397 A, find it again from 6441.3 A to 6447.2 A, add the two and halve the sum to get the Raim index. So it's 9.01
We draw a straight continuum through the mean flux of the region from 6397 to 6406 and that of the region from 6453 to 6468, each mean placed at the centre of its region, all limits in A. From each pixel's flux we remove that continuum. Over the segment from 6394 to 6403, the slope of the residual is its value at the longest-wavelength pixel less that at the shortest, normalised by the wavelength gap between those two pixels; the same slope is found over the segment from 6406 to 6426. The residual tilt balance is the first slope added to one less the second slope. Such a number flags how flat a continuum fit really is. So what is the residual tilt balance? 0.89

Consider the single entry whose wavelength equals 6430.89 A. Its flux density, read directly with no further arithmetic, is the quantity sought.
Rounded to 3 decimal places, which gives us 8.943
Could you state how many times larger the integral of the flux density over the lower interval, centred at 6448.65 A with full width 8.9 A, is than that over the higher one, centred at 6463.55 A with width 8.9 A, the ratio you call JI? 1.02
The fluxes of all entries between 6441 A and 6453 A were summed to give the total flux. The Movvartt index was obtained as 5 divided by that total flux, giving 0.148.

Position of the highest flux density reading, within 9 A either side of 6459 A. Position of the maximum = 6457.60 A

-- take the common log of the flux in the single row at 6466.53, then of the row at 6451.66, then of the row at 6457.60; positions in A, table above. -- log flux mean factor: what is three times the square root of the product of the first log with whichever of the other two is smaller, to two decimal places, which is 2.70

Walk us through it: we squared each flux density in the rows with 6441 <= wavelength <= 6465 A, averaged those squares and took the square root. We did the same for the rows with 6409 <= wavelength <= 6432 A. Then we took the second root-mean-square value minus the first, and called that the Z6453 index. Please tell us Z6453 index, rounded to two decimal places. 0.65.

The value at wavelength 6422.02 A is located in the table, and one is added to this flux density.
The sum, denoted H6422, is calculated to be 9.68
